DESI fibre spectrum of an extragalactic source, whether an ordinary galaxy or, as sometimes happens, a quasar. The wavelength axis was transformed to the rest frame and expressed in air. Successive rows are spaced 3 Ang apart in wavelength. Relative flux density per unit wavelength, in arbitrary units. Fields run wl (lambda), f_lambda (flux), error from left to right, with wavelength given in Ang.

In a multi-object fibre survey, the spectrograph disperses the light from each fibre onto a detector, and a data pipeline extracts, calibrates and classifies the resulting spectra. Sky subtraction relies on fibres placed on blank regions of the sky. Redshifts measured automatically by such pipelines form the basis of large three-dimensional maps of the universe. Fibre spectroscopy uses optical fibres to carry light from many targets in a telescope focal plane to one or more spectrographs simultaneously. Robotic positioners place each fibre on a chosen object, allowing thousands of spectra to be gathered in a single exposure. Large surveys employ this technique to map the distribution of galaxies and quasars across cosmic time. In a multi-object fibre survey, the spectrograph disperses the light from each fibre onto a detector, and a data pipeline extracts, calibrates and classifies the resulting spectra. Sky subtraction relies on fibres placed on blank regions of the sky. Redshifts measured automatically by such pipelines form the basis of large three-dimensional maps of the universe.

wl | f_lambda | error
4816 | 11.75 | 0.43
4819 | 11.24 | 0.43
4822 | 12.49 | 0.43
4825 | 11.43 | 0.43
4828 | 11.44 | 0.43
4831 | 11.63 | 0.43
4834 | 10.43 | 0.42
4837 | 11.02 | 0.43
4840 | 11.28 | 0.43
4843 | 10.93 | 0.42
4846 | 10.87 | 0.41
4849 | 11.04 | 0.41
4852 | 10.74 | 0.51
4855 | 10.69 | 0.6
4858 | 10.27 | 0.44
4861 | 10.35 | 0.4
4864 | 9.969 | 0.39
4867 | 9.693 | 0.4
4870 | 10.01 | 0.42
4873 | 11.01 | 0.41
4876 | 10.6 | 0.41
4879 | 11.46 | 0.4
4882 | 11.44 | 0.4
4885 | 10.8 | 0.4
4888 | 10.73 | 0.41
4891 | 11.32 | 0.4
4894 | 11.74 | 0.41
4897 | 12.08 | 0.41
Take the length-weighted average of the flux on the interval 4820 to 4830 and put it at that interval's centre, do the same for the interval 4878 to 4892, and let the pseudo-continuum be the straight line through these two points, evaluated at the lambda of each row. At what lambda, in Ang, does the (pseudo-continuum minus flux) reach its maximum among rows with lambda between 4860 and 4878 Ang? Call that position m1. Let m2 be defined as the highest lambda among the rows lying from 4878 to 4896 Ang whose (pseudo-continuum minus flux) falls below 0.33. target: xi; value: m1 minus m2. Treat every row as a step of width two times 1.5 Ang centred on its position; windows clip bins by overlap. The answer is -27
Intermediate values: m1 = 4867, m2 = 4894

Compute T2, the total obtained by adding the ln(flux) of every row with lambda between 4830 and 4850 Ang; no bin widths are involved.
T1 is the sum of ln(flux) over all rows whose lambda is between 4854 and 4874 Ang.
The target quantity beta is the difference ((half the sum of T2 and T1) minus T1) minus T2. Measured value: -16.6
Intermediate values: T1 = 16.3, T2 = 16.8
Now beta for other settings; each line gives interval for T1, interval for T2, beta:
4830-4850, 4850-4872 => -16.5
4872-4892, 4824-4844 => -16.9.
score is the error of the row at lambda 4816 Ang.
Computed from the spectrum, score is 0.430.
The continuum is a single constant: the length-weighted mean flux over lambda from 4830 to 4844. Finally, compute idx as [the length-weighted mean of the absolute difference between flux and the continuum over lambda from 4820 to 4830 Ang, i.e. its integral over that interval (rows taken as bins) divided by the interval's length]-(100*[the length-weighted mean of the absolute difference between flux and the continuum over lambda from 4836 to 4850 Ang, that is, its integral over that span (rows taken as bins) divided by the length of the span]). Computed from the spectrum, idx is -11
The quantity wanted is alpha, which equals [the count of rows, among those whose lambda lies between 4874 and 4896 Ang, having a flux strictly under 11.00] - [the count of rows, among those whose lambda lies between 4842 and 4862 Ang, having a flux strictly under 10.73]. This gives 0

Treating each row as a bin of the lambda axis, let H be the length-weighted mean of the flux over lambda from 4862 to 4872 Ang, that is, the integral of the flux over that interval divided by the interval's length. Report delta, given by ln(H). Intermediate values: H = 10.0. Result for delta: 2.300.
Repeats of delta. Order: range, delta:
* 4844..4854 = 2.387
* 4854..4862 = 2.344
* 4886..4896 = 2.423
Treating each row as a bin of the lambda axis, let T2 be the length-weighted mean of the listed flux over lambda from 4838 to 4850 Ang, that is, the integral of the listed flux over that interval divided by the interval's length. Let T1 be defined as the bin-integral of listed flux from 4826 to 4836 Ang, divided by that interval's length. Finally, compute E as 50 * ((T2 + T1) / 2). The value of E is 555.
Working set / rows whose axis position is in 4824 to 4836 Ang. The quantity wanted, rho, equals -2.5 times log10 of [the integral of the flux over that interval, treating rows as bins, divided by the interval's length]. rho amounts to -2.62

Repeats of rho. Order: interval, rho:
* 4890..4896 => -2.66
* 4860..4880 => -2.54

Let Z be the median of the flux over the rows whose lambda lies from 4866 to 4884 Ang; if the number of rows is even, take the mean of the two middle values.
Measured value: 10.8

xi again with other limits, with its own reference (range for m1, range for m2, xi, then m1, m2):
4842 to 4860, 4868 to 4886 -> -24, 4858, 4882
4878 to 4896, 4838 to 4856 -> 48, 4888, 4840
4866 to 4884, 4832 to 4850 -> 27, 4867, 4840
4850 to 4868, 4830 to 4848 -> 27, 4867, 4840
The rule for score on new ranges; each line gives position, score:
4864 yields 0.390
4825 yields 0.430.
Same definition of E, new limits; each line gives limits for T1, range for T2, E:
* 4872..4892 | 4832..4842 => 550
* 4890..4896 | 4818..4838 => 575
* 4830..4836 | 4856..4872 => 527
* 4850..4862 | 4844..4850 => 537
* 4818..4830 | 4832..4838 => 561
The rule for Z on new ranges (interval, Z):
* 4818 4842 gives 11.4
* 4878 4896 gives 11.4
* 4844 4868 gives 10.5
